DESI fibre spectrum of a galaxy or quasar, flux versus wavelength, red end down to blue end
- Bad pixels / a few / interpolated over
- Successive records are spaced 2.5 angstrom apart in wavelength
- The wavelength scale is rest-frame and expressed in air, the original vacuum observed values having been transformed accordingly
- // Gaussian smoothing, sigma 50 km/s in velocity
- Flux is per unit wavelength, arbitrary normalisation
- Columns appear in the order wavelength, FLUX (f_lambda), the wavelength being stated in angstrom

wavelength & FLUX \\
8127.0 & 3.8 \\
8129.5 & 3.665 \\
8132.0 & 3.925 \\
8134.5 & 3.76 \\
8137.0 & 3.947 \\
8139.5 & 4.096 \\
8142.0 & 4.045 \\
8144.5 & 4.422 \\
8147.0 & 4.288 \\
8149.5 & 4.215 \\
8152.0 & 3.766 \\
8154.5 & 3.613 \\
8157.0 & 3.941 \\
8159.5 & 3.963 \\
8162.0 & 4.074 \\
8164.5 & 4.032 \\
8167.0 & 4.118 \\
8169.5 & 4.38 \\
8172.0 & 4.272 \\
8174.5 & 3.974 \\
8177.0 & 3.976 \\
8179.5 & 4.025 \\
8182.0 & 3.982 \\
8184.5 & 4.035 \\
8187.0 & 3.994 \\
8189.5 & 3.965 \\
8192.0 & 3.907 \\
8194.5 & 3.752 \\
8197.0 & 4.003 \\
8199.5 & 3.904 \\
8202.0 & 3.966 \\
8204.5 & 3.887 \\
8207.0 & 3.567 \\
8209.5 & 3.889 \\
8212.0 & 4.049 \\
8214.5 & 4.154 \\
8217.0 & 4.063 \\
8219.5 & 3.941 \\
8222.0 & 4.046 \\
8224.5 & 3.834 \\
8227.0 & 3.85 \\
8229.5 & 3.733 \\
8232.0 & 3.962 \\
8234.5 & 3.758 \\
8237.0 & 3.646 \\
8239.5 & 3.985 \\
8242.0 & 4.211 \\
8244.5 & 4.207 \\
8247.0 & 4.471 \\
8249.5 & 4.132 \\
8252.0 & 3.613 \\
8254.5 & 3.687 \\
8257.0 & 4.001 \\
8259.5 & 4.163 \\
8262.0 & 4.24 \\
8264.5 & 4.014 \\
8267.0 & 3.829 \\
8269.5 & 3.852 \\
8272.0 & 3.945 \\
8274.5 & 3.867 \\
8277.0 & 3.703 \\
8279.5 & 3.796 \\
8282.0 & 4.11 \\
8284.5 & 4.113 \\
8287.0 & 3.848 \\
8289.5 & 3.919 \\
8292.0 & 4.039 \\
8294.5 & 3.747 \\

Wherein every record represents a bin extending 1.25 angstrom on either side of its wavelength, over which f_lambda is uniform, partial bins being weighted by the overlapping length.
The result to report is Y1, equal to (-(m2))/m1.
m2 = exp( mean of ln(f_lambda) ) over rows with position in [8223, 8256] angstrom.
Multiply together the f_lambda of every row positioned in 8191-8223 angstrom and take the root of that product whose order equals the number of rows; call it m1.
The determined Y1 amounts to -0.998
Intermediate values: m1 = 3.93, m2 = 3.92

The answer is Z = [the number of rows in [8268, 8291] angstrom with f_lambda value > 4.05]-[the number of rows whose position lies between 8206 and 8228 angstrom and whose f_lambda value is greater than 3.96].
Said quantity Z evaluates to -2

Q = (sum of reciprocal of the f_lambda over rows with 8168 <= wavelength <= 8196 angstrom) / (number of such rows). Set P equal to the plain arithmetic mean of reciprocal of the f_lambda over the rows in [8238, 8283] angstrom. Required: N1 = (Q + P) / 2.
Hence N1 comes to 0.250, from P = 0.251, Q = 0.249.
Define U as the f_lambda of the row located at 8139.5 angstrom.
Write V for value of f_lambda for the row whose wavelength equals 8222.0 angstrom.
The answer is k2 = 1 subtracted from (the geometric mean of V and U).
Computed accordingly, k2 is 3.07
